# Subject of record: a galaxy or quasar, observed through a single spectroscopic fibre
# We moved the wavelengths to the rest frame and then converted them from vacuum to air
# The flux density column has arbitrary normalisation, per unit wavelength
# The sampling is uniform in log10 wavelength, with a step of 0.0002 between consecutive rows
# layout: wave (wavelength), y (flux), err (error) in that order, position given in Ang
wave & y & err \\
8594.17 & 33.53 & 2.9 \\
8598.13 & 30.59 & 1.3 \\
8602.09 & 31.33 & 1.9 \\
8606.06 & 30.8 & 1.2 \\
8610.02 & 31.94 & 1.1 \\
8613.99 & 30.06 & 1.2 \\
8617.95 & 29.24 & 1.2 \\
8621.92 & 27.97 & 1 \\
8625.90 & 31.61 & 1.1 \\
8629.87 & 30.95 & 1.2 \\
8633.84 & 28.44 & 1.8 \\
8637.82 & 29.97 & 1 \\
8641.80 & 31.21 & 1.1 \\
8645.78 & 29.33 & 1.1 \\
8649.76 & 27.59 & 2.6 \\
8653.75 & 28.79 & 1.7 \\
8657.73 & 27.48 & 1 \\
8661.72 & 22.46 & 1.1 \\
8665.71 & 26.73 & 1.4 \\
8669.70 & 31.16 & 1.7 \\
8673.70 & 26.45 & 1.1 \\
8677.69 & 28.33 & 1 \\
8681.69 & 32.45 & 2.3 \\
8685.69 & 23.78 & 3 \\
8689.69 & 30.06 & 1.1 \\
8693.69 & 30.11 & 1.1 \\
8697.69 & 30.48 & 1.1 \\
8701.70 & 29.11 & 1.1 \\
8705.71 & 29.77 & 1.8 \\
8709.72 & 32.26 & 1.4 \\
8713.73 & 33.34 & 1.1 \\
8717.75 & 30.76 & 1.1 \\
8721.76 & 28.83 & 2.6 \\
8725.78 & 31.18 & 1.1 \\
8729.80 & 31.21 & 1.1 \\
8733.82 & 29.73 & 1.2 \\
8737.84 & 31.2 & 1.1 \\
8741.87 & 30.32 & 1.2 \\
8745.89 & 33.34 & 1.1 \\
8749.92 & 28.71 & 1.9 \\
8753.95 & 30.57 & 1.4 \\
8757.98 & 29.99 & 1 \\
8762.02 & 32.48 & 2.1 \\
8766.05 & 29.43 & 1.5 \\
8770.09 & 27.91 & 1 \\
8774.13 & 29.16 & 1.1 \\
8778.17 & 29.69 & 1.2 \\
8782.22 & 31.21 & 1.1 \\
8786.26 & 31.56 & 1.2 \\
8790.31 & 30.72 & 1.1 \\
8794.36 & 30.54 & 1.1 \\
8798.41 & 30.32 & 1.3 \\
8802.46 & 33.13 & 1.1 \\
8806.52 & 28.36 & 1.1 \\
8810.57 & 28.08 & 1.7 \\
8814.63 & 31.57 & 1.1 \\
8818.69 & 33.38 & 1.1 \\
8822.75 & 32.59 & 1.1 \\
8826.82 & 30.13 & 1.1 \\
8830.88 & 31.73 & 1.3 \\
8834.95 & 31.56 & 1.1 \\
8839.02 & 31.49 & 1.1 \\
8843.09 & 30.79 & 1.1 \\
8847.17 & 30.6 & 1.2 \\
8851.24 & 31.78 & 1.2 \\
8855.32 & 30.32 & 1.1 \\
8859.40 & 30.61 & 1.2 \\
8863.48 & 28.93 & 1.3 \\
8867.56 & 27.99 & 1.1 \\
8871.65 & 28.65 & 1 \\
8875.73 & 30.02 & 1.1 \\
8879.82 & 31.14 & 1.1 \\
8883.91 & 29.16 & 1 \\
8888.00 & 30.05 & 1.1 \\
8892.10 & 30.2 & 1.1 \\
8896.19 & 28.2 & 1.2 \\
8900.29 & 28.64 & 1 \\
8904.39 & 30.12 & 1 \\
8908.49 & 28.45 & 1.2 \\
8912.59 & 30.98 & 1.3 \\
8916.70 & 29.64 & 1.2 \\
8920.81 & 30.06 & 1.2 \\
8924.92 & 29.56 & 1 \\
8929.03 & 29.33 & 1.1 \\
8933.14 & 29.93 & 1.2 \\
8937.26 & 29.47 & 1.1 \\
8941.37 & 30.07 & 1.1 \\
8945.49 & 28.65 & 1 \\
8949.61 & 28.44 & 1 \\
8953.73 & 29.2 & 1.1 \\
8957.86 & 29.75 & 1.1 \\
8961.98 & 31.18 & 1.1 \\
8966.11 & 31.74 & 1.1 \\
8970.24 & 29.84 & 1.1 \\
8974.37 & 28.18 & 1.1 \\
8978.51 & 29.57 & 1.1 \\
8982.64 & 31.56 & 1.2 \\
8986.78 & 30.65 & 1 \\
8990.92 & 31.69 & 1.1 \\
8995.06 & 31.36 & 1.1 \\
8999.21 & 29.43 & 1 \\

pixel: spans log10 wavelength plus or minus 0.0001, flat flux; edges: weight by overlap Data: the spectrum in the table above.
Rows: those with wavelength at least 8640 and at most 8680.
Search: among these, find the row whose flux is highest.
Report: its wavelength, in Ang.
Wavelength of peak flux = 8641.80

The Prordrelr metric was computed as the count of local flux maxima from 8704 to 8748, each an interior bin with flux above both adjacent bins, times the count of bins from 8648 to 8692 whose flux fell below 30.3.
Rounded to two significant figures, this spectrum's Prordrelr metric 27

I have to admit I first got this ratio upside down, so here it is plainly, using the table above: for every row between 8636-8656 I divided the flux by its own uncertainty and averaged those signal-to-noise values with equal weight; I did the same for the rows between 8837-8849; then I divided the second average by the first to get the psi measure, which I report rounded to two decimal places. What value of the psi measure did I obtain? 1.22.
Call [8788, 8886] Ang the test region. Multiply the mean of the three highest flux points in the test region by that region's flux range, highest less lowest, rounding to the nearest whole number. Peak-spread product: 178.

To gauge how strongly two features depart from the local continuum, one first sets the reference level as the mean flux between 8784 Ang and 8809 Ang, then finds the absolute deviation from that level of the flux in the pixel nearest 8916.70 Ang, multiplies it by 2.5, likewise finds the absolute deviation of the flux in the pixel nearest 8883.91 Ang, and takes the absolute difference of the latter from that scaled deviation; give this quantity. 1.2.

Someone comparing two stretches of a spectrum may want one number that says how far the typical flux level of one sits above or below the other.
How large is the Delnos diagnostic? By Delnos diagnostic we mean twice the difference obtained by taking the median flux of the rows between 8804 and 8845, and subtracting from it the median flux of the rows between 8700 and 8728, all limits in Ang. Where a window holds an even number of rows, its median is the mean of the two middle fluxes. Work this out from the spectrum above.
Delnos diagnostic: 2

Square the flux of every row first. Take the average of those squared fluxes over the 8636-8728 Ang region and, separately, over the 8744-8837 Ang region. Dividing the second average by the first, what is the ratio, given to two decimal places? 1.10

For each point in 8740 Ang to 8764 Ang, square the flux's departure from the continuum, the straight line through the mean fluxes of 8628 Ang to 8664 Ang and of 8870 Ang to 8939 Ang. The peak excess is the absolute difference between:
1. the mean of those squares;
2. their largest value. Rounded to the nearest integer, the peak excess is 13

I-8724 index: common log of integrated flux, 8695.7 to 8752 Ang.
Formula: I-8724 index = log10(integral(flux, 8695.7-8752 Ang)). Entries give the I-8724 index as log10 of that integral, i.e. 3.24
